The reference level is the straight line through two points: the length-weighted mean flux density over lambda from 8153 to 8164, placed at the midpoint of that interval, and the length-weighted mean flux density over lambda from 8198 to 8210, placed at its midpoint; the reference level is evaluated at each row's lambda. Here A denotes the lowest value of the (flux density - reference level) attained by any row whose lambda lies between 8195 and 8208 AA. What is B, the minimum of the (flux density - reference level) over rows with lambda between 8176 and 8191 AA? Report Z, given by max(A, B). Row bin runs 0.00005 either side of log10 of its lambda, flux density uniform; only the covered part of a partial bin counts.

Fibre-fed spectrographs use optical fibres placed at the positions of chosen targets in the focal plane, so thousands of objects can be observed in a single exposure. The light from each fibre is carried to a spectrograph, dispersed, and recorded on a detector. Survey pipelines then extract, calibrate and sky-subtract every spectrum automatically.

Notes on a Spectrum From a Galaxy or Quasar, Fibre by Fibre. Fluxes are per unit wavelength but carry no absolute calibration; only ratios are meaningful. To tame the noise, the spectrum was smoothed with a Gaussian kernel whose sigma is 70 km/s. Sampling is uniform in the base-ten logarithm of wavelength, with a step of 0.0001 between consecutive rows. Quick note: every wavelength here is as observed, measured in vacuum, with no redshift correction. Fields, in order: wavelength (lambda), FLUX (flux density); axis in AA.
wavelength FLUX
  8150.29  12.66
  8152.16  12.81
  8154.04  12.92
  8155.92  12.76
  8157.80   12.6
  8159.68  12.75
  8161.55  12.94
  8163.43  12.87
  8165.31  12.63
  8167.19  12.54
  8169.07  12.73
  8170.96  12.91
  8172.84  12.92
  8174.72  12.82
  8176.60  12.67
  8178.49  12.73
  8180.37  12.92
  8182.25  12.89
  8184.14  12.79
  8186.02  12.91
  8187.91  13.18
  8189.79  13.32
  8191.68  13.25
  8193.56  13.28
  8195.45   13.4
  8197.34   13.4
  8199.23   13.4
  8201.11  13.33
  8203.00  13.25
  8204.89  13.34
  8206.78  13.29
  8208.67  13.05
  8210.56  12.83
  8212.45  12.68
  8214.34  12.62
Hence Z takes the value -0.01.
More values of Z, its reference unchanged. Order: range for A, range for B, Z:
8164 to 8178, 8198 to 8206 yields -0.01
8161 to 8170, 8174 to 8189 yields -0.32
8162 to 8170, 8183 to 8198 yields -0.28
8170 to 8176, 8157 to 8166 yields -0.15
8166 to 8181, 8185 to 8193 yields -0.18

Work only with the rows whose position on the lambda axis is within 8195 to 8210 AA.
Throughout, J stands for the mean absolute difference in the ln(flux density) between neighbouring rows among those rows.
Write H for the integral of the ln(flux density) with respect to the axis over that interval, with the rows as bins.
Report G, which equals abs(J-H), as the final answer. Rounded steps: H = 38.8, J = 0.0057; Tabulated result 38.80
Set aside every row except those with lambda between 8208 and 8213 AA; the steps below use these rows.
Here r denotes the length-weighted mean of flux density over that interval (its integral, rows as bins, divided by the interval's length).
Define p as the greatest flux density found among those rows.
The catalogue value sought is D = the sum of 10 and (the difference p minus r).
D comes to 10.2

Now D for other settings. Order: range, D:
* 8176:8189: 10.3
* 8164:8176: 10.2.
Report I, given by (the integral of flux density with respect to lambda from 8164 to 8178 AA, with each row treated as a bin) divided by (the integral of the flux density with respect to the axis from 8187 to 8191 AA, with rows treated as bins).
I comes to 3.4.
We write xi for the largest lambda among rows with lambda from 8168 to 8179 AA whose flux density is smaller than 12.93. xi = 8178.49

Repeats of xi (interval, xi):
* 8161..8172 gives 8170.96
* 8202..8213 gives 8212.45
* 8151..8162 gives 8159.68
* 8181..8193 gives 8186.02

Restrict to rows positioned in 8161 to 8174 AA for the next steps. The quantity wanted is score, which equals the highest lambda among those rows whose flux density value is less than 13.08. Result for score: 8172.84 AA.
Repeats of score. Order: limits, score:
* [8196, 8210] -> 8208.67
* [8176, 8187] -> 8186.02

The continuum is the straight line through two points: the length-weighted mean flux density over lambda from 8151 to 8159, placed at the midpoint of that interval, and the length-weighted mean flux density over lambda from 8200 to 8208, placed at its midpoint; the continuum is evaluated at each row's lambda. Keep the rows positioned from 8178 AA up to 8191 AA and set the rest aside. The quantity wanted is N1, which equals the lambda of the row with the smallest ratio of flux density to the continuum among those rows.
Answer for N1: 8184.14 AA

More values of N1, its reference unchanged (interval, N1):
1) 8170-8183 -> 8176.60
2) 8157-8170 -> 8167.19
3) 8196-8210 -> 8208.67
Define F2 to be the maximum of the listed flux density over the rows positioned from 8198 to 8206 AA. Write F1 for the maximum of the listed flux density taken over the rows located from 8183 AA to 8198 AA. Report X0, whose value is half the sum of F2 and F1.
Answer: 13.4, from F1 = 13.4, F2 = 13.4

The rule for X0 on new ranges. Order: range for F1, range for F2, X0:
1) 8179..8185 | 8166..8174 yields 12.9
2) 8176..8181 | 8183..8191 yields 13.1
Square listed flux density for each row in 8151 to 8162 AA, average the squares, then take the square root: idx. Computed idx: 12.8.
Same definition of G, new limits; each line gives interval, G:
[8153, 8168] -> 38.18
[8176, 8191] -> 38.38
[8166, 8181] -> 38.19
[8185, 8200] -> 38.77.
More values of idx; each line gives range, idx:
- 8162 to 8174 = 12.8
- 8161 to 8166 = 12.8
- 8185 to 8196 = 13.2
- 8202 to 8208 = 13.3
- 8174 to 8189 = 12.9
